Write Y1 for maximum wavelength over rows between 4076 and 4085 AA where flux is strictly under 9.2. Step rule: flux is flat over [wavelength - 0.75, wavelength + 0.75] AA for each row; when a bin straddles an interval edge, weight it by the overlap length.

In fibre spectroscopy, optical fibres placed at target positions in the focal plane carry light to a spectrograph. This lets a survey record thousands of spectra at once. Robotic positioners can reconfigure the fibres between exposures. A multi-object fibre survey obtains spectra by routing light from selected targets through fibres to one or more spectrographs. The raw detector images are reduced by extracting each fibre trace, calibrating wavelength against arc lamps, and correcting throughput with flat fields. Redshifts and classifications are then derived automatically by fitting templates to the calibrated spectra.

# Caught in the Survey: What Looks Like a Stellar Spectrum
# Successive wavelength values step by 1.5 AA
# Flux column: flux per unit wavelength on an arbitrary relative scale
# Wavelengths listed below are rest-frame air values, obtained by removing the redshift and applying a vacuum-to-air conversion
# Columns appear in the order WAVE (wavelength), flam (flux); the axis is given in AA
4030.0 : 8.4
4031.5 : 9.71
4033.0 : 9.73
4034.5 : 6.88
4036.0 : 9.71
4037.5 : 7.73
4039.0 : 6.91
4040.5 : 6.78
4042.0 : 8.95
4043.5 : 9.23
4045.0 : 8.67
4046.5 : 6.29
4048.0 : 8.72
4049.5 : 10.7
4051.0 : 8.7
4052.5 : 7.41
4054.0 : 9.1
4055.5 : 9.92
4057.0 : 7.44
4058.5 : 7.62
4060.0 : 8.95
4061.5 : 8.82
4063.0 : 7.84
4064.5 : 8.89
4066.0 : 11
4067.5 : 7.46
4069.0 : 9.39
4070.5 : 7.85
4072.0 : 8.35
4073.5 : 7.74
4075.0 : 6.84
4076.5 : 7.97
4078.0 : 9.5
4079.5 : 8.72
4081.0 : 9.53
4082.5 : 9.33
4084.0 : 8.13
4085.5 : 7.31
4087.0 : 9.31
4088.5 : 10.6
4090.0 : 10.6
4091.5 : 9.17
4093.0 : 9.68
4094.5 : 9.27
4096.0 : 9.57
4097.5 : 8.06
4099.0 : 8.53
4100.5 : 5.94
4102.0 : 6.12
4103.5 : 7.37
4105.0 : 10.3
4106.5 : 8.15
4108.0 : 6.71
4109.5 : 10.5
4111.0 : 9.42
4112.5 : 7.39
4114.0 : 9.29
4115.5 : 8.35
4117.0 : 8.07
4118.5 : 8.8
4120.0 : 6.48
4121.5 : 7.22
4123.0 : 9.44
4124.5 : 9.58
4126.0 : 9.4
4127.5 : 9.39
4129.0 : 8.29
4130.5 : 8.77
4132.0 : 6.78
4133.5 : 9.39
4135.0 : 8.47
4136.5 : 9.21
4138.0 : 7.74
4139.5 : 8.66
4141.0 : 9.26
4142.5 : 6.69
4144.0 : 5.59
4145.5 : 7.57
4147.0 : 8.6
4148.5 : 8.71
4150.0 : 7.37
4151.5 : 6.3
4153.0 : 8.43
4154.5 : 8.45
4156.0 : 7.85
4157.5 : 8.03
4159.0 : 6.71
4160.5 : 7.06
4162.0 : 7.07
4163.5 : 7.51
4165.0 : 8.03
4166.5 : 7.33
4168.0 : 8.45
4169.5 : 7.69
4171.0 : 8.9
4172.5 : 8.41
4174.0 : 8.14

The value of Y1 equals 4084.0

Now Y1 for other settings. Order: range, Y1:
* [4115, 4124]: 4121.5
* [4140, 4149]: 4148.5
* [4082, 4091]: 4085.5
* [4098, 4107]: 4106.5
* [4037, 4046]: 4045.0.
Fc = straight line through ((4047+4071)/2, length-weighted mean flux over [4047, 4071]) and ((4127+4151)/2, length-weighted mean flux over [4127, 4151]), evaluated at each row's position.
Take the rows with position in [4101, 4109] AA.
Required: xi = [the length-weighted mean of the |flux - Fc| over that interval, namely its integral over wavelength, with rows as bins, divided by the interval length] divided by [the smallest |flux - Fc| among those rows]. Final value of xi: 6.8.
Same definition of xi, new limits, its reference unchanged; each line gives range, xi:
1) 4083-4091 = 3.2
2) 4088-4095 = 2.0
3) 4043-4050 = 11.9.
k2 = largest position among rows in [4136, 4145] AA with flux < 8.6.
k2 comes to 4144.0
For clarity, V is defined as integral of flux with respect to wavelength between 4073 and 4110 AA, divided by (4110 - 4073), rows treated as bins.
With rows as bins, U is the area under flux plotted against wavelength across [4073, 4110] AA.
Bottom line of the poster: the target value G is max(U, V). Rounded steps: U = 318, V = 8.59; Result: 318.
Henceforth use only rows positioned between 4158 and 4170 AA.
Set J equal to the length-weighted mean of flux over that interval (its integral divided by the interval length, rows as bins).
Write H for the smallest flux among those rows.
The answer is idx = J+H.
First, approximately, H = 6.71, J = 7.49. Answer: 14.2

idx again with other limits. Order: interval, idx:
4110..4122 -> 14.7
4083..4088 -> 15.7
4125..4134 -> 15.5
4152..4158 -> 16.0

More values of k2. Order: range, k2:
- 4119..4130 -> 4129.0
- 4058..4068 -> 4067.5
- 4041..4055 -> 4052.5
